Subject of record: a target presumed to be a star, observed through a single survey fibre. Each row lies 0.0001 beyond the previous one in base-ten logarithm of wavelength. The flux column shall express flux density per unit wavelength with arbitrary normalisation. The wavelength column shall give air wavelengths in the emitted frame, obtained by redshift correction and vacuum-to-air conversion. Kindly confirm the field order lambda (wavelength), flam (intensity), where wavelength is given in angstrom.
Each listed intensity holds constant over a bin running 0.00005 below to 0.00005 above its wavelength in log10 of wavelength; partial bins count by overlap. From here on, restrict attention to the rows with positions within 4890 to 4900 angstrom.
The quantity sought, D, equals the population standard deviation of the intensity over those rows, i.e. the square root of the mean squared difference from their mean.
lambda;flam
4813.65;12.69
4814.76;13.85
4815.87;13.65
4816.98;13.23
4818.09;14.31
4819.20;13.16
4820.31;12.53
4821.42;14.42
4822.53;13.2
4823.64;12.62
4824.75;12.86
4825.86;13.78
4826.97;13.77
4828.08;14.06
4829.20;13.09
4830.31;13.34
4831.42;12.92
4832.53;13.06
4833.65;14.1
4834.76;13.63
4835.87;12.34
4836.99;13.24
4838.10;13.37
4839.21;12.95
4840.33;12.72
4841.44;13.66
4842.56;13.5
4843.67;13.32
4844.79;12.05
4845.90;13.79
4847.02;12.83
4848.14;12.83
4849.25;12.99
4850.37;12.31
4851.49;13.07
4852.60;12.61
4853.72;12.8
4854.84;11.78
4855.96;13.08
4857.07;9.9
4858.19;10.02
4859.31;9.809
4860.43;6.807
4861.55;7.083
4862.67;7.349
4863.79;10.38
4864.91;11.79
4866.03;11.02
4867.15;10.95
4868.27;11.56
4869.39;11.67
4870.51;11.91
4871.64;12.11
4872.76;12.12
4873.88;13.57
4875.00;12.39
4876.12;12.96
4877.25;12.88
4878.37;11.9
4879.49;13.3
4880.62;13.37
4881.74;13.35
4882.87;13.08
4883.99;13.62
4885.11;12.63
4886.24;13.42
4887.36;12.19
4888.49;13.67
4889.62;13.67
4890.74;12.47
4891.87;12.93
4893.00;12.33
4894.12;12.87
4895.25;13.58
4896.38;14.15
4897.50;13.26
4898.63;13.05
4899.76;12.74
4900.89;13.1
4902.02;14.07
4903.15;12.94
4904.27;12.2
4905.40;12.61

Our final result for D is 0.53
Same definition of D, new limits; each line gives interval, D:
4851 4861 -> 2.00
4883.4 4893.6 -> 0.58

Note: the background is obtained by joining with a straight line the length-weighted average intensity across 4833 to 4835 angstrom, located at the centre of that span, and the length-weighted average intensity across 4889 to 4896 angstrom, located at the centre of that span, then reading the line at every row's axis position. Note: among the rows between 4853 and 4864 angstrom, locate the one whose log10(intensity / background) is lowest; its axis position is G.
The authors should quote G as 4860.43 angstrom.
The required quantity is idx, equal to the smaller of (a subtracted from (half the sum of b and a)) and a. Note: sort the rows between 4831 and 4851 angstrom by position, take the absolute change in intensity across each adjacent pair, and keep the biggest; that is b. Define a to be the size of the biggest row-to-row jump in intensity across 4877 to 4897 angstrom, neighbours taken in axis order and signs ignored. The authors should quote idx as 0.1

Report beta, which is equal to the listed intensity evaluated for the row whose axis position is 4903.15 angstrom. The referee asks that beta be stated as 12.94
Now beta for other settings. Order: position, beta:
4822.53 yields 13.2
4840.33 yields 12.72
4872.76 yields 12.12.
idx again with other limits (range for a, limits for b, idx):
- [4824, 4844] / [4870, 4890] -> 0.1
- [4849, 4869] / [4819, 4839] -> -0.6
